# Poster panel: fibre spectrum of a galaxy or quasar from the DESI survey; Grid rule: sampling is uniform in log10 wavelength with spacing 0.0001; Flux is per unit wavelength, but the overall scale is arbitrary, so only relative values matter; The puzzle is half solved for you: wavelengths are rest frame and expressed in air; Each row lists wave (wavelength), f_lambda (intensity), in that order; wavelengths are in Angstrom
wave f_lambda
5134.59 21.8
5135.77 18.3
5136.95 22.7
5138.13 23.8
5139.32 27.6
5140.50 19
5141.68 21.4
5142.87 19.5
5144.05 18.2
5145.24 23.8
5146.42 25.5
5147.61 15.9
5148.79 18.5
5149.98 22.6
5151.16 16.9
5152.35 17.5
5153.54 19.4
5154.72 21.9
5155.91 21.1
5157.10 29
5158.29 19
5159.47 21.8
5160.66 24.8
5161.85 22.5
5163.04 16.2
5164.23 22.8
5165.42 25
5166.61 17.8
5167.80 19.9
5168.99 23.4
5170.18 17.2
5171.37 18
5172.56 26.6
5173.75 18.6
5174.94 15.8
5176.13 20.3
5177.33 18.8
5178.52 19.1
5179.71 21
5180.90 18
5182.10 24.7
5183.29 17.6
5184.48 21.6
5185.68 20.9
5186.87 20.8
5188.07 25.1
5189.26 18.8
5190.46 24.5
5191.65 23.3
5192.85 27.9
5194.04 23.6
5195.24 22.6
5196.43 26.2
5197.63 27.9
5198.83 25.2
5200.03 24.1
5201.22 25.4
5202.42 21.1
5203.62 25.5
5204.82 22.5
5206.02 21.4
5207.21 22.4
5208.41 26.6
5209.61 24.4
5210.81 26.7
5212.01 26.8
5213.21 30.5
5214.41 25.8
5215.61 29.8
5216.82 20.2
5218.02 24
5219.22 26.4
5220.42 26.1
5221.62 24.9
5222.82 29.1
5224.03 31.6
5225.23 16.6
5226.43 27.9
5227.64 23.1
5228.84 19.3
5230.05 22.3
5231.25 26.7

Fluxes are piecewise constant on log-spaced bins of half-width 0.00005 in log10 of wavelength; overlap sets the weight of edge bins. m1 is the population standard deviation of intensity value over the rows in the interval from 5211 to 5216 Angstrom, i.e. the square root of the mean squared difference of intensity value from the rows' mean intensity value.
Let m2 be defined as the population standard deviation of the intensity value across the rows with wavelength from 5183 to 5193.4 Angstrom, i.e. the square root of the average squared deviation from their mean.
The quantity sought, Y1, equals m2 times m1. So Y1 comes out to 6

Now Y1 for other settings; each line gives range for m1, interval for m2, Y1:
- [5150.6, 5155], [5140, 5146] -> 4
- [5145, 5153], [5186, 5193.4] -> 10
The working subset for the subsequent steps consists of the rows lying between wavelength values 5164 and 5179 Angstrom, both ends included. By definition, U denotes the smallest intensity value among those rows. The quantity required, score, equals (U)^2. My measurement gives 250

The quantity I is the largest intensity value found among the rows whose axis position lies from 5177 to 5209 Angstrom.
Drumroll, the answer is 27.9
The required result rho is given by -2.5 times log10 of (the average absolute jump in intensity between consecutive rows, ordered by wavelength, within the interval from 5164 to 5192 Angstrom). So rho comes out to -1.47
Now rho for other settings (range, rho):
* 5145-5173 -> -1.58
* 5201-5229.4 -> -1.53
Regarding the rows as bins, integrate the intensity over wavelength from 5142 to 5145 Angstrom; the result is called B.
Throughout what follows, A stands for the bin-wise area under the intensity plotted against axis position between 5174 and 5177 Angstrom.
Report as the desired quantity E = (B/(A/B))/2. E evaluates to 31.8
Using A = 54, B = 59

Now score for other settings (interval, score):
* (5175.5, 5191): 310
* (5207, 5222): 408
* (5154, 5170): 262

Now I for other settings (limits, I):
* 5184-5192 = 25.1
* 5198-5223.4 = 30.5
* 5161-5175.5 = 26.6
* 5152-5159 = 29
